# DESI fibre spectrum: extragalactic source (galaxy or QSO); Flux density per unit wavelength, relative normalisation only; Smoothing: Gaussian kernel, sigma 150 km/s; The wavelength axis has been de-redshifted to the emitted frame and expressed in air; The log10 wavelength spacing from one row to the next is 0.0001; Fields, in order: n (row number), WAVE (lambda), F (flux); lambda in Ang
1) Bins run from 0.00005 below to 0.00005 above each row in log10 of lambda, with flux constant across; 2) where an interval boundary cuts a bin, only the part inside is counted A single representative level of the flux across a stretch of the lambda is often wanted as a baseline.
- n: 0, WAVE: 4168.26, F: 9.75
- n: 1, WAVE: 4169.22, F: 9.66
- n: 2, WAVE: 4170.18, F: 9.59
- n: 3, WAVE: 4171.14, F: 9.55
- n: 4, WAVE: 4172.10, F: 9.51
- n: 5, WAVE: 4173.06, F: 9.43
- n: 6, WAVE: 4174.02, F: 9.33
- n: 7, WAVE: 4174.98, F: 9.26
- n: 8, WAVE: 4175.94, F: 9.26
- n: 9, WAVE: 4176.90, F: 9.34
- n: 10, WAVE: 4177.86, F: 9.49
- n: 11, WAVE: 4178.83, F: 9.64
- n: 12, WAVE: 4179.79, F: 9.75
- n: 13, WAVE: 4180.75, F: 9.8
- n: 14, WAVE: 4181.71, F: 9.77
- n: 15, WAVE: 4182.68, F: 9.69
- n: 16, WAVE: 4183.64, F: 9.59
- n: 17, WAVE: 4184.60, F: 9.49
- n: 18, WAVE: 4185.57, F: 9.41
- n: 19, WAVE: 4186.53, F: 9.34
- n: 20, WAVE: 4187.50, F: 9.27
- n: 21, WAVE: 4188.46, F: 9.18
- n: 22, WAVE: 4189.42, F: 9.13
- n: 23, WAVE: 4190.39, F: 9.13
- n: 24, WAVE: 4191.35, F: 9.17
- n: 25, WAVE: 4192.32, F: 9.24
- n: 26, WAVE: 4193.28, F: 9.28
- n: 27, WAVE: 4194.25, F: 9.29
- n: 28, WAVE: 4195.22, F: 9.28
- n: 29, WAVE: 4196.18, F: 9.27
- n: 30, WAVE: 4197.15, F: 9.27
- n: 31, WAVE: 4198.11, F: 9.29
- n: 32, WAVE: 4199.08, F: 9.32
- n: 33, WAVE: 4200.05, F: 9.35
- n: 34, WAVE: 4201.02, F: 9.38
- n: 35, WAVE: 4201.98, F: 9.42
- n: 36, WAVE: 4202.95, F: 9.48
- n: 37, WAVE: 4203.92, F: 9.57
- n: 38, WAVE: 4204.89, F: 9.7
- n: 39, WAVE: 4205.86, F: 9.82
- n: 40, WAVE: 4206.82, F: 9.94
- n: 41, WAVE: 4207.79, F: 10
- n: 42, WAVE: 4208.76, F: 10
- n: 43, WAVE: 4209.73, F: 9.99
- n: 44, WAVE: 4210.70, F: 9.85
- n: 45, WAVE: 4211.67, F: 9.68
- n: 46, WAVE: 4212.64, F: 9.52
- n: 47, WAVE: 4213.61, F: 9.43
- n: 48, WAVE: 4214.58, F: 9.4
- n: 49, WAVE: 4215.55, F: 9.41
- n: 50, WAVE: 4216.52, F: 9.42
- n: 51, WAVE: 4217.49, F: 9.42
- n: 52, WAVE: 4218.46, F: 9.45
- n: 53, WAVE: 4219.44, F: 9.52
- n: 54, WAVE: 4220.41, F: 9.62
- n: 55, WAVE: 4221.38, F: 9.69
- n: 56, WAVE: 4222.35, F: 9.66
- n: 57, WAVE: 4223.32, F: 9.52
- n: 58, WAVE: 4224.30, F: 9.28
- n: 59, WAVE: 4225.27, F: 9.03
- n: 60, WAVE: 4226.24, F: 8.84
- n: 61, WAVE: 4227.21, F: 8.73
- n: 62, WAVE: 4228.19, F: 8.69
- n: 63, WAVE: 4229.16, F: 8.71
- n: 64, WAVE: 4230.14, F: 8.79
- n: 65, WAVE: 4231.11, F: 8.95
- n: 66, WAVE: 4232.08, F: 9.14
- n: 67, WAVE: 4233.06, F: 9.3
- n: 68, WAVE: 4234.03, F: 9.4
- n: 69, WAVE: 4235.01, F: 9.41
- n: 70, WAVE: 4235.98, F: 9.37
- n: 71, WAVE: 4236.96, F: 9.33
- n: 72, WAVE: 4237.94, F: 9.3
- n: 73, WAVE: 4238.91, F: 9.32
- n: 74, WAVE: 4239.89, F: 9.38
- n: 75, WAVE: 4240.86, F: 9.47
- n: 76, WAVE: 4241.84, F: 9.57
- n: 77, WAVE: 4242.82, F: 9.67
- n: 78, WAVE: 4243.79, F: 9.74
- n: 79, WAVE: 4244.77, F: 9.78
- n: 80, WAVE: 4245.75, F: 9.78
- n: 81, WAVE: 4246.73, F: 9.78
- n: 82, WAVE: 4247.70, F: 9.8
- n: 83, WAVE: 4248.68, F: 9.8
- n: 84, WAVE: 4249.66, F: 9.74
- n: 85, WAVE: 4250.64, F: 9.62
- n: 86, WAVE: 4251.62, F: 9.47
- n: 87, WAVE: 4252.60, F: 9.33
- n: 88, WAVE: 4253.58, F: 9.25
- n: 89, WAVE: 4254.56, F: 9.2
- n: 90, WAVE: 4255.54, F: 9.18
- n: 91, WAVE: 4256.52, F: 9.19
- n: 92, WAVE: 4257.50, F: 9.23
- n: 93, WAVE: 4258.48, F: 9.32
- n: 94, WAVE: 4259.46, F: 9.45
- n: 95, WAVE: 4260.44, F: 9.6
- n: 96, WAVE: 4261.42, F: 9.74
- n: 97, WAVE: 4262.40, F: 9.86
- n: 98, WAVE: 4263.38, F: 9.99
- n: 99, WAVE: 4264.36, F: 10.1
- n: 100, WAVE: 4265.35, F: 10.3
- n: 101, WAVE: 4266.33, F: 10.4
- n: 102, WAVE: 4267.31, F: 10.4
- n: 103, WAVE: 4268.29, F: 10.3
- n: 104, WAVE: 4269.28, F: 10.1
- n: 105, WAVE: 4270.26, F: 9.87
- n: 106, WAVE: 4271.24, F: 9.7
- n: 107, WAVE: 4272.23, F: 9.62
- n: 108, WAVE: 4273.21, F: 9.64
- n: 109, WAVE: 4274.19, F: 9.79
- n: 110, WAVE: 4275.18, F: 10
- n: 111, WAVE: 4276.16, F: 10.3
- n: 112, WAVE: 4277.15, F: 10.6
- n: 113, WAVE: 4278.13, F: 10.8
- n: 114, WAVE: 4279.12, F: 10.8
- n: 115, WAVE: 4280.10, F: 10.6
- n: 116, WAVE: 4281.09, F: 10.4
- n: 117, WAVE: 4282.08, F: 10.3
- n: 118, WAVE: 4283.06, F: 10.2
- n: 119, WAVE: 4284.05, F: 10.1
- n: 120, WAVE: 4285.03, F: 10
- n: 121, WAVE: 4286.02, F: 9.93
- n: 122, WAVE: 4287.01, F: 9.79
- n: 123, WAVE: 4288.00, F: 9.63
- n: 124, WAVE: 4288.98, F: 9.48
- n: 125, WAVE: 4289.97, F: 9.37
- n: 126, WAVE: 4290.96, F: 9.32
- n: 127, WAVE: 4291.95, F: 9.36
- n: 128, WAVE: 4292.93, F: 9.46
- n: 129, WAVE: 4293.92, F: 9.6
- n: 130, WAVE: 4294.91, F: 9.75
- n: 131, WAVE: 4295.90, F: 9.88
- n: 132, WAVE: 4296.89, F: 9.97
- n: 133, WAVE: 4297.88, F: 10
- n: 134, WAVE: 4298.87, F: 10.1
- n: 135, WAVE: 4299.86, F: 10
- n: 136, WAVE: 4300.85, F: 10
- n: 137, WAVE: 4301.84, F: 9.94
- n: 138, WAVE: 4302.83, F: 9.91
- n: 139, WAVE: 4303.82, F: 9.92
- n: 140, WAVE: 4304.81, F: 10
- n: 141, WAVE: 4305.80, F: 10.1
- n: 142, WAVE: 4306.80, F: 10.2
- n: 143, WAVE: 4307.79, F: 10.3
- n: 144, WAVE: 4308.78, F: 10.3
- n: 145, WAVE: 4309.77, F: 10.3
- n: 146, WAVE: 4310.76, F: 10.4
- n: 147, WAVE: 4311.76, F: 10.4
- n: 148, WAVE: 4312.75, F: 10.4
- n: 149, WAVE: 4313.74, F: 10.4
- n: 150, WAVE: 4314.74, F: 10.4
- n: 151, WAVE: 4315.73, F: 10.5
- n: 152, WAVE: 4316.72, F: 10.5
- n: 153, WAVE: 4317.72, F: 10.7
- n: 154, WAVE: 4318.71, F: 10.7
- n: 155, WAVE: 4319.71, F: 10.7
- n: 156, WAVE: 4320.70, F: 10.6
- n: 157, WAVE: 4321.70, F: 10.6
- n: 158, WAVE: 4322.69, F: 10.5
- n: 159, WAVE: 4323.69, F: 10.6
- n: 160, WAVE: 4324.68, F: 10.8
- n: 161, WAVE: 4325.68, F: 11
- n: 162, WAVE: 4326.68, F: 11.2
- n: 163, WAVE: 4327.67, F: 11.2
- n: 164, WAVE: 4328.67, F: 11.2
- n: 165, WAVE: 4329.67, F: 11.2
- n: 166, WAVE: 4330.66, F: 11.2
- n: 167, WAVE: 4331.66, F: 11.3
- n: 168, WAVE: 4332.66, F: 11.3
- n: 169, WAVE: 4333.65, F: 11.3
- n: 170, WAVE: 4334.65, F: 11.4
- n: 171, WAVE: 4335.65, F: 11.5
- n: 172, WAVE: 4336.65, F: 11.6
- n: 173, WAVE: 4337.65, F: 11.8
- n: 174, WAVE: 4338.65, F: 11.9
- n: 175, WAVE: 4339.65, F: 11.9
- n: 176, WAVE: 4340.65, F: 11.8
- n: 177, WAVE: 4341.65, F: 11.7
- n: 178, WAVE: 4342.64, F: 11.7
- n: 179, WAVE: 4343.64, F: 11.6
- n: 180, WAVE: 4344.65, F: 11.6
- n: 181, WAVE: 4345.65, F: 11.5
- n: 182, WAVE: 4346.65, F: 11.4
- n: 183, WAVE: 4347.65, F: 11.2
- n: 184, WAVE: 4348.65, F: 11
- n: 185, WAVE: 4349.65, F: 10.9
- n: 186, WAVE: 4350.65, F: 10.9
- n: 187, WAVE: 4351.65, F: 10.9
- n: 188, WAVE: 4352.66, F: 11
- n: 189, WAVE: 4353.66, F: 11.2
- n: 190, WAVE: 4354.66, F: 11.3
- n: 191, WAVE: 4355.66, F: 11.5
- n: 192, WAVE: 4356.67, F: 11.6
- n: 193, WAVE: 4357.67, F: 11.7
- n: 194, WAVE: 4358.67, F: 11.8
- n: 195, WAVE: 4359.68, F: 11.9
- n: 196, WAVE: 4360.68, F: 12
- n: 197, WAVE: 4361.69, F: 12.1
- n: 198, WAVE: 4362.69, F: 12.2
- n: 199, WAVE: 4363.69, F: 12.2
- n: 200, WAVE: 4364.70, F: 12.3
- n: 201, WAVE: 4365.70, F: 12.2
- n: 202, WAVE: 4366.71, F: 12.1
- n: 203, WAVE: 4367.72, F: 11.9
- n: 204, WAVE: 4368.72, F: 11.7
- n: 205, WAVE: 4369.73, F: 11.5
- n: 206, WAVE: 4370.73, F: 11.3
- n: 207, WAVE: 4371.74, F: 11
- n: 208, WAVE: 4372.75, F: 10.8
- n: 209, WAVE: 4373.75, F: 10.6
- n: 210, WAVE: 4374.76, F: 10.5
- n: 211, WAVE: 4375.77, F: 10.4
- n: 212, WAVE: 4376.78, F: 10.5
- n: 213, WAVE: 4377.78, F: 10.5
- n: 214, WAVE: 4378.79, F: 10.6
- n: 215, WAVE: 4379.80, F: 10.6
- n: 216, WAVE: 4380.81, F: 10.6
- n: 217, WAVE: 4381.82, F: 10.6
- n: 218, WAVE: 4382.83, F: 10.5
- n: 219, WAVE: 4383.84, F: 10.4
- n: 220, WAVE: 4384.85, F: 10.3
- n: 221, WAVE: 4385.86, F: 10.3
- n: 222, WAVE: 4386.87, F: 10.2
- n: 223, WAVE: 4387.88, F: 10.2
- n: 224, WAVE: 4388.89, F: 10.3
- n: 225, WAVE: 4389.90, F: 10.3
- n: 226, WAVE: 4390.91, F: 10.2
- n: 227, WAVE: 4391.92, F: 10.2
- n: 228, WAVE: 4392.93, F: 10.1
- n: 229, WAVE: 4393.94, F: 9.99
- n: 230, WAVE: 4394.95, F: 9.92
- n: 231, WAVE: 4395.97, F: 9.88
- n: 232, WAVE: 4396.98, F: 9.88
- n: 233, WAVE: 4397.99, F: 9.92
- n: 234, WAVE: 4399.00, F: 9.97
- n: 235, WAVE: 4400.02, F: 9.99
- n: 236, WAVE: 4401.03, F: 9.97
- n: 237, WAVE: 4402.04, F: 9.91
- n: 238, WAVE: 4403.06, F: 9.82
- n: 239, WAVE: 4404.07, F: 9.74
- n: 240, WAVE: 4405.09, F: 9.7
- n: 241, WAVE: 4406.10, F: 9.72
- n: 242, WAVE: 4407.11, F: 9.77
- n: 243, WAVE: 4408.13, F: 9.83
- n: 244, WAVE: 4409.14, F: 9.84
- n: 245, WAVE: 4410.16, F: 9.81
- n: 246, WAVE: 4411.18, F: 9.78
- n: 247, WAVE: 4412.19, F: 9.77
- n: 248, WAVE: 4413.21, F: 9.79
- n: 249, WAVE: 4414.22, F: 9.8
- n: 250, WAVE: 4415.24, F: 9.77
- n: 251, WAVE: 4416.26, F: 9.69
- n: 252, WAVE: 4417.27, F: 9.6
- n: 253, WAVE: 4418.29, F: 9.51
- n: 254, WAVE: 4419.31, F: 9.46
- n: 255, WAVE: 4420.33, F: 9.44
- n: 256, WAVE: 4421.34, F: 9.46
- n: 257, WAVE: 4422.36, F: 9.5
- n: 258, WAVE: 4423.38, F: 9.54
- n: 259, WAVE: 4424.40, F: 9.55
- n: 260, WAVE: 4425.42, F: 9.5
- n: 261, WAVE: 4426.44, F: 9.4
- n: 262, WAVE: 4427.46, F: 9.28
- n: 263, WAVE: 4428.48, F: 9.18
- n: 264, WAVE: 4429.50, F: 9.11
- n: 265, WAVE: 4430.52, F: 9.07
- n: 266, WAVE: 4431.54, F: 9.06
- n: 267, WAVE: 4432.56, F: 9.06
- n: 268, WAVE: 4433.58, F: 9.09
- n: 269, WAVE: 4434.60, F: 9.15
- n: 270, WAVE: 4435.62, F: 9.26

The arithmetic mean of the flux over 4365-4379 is 11.1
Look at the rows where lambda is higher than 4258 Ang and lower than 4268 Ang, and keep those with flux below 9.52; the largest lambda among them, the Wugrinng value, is 4259.46 Ang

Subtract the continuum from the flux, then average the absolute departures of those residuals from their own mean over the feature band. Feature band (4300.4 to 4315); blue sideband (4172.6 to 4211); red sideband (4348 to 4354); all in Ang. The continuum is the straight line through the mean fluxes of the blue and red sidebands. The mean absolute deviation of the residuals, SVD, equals 0.14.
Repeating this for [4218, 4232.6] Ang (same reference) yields 0.37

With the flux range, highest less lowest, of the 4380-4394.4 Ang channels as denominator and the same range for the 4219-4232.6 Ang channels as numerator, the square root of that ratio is 1.28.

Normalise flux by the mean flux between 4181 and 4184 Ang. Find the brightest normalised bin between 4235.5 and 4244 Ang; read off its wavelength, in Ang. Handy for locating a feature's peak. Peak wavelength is 4243.79 Ang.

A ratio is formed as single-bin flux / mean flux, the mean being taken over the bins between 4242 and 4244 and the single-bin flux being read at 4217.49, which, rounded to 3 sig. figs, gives 0.971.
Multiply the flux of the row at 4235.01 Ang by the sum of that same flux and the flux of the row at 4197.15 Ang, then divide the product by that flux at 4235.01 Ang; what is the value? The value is 18.7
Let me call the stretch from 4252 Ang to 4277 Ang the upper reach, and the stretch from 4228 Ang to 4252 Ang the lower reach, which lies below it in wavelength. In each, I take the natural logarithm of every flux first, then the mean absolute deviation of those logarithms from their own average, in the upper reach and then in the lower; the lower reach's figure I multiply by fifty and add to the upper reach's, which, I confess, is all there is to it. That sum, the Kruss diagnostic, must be 1.43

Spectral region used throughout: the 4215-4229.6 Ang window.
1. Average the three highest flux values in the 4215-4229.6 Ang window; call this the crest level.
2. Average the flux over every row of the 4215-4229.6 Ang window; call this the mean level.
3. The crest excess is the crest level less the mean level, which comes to 0.39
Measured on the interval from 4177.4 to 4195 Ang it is 0.35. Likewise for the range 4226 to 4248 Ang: 0.47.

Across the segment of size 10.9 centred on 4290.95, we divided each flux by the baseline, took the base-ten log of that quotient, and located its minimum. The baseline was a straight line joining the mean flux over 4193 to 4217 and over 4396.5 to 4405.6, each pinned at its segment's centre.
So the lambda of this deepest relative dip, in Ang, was 4290.96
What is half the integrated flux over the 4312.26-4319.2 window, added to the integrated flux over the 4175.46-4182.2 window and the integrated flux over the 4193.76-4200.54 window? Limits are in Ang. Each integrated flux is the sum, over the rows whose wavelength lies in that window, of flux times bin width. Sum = 164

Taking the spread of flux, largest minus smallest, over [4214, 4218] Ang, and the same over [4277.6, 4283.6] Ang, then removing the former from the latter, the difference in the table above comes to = 0.58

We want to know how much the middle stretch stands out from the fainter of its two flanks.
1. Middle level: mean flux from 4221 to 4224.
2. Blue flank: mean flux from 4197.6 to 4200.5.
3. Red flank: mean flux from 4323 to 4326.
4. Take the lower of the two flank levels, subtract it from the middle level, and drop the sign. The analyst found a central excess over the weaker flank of 0.3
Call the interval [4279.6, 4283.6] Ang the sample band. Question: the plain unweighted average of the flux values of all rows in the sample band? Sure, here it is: 10.4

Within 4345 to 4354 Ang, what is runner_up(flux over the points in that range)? 11.4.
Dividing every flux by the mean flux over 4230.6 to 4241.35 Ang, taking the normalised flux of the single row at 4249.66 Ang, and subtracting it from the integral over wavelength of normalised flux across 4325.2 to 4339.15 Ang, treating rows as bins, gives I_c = 16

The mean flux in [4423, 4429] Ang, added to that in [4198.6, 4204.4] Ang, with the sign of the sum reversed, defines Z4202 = -18.8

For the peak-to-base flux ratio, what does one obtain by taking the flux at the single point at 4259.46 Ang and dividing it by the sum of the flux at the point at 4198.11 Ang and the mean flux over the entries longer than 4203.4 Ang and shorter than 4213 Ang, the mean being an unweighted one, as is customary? 0.495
